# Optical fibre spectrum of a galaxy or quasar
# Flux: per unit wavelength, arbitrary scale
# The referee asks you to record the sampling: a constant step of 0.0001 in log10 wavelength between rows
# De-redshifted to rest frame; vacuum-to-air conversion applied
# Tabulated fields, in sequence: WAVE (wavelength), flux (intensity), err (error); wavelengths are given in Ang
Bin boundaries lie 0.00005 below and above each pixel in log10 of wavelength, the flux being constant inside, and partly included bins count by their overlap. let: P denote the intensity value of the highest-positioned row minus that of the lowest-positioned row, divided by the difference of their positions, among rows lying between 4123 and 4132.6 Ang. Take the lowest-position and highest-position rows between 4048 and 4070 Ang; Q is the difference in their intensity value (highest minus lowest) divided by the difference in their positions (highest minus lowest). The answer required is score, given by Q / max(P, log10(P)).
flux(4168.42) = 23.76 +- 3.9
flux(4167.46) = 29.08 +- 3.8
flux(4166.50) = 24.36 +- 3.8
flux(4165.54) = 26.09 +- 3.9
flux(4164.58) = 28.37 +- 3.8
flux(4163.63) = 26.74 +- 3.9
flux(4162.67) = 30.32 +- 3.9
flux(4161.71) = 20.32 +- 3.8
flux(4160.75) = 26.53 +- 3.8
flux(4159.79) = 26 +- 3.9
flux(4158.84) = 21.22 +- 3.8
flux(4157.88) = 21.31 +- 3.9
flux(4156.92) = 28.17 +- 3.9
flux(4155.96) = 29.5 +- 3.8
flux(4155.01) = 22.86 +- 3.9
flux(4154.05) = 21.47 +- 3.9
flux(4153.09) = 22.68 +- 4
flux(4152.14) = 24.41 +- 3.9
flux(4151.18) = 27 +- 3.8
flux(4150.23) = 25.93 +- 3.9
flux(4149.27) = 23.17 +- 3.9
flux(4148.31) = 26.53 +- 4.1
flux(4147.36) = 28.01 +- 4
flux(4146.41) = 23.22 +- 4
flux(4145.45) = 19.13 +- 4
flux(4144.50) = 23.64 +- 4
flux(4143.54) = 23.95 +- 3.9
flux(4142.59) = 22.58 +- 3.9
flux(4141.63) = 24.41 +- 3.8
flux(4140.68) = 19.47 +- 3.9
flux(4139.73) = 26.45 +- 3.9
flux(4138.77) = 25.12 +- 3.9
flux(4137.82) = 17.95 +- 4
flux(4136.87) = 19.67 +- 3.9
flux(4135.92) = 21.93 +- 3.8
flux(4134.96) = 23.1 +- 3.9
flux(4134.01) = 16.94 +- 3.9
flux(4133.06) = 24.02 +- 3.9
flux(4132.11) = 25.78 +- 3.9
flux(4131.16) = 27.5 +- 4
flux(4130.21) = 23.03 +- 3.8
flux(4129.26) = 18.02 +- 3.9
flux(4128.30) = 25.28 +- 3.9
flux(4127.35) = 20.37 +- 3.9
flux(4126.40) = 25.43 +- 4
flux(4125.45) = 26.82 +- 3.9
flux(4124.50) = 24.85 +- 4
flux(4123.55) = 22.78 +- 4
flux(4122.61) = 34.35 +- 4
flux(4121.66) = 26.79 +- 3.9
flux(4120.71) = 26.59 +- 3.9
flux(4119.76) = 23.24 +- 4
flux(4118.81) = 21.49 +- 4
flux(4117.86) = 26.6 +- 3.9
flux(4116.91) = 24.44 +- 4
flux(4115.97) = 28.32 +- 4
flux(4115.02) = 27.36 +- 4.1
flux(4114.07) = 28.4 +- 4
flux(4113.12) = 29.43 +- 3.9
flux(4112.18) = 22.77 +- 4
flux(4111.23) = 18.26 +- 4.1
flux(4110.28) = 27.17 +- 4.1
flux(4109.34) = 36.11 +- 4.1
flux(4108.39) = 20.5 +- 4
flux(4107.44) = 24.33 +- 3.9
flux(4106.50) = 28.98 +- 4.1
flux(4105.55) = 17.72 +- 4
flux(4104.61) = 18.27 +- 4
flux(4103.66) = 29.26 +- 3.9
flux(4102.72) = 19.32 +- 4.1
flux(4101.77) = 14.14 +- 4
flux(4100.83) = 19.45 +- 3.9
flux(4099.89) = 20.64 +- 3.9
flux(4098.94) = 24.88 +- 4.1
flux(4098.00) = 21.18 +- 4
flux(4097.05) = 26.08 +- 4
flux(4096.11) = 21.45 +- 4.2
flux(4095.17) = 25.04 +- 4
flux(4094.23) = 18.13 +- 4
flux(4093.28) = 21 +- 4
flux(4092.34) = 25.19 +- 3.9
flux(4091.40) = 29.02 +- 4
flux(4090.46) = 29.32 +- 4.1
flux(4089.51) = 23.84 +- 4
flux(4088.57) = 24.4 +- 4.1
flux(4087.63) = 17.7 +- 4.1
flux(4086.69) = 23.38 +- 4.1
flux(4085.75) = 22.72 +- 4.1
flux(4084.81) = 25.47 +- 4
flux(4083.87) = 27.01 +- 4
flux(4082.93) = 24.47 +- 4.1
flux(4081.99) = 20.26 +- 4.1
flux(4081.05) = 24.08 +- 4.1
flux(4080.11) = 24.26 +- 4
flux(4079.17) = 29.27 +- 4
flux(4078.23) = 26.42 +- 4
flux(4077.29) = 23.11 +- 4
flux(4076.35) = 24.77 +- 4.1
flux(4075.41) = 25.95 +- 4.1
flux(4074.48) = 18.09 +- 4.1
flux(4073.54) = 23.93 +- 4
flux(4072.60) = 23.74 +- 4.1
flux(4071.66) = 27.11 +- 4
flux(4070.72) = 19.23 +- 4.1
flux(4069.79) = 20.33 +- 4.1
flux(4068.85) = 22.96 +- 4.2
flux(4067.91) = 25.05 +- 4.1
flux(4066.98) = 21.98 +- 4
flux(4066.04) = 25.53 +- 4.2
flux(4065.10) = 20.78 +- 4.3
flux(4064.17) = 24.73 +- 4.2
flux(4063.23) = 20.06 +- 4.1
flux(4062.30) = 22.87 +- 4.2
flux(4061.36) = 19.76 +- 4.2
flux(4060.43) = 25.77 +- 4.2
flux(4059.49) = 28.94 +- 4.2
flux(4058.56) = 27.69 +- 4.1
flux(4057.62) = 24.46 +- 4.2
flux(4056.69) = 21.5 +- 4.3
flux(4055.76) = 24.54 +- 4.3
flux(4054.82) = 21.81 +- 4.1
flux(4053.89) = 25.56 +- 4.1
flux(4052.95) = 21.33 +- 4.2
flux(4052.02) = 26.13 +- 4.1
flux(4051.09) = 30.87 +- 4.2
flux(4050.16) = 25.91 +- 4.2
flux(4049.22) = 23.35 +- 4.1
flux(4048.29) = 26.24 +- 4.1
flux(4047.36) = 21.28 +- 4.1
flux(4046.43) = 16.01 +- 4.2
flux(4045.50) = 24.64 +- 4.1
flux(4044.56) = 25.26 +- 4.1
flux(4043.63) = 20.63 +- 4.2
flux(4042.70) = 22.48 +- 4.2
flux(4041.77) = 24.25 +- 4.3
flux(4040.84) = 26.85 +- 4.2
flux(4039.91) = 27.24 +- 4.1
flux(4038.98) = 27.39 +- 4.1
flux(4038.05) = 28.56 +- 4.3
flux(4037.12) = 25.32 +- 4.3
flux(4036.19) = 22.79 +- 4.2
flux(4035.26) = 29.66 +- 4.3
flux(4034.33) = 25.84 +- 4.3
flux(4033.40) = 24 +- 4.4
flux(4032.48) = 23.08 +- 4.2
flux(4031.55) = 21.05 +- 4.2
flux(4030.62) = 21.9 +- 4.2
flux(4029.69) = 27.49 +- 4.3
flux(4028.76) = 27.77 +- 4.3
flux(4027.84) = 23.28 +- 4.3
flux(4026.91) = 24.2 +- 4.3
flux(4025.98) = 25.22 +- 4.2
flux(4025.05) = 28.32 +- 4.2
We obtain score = -0.8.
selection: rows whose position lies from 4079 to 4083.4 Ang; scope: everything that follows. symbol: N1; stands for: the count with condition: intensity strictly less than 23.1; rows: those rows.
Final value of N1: 1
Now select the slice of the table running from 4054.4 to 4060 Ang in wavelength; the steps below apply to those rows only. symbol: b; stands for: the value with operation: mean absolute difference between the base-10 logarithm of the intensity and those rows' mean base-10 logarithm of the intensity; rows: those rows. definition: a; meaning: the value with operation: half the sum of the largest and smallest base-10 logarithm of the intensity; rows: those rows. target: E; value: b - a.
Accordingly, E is -1.36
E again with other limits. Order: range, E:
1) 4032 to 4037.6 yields -1.38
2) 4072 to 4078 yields -1.30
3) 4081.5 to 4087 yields -1.34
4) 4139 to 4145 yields -1.33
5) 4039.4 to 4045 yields -1.34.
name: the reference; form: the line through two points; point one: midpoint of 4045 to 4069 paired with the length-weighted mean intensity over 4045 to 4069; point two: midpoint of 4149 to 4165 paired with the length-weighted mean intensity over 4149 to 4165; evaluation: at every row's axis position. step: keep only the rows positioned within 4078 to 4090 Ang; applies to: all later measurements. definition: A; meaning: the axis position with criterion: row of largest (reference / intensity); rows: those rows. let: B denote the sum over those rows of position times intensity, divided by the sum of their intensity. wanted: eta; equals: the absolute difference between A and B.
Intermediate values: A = 4087.63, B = 4083.7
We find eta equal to 3.9 Ang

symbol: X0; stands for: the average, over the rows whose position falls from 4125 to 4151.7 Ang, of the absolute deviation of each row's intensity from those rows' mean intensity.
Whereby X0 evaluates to 2.52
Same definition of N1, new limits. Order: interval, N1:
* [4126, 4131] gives 3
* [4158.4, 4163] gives 2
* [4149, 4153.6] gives 1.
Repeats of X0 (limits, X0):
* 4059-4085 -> 2.30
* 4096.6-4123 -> 4.09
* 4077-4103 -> 2.86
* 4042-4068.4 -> 2.50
